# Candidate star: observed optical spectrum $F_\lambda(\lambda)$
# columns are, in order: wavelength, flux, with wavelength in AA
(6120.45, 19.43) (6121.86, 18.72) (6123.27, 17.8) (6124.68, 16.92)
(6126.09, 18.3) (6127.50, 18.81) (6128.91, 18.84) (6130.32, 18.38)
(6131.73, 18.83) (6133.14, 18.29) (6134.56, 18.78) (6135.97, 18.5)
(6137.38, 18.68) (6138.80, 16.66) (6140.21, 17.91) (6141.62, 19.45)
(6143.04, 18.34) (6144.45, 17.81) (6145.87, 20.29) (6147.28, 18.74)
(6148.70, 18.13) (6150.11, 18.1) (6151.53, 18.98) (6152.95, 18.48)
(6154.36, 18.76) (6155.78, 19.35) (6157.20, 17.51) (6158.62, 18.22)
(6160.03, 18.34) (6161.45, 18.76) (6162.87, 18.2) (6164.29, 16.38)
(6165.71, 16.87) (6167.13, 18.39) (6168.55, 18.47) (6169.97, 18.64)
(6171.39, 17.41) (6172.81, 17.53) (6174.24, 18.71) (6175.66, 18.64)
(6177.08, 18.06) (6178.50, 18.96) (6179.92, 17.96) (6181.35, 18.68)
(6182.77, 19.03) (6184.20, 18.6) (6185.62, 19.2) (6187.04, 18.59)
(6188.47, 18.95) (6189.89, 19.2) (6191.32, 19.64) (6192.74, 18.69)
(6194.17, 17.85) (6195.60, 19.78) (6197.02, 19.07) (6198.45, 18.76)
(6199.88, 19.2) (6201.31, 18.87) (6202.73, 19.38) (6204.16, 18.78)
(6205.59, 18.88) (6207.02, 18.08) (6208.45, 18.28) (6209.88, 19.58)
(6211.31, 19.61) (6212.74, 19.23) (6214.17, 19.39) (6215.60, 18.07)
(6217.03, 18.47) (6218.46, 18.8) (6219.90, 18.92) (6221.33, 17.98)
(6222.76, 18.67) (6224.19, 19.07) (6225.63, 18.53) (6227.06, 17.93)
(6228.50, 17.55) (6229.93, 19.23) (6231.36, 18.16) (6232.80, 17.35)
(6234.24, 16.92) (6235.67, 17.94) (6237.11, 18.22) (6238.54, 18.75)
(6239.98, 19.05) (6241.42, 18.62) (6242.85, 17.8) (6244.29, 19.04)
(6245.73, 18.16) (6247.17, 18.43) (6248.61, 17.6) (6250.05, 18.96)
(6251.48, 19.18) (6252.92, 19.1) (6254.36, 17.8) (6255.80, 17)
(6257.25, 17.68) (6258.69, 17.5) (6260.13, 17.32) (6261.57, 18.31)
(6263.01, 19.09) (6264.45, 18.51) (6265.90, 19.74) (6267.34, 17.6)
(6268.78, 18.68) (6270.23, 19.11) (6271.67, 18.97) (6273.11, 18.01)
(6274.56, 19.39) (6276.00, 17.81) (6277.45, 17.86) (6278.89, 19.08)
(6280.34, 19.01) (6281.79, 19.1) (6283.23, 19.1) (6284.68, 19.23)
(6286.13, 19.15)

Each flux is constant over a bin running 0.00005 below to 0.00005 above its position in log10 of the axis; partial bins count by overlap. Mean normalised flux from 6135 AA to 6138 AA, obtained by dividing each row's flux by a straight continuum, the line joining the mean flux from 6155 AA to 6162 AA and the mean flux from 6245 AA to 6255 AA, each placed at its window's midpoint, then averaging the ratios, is 1.01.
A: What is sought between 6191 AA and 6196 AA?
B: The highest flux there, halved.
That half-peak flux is 9.89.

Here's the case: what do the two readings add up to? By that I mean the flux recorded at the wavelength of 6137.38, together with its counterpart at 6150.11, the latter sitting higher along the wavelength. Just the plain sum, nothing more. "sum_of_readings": 36.8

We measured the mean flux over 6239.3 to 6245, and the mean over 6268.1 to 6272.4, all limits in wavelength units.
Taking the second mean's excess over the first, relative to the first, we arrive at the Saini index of 0.016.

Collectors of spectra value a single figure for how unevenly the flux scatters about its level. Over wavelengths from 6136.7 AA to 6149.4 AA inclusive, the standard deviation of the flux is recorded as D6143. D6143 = 1.0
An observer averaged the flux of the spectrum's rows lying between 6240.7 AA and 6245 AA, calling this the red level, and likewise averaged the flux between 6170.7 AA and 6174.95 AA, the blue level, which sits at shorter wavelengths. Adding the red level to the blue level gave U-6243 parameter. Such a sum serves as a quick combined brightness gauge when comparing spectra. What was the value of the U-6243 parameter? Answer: 36.4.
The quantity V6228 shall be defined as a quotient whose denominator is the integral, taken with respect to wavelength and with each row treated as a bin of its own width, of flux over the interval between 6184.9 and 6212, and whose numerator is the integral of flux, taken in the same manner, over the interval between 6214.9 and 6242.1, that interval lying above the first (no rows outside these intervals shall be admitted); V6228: 0.97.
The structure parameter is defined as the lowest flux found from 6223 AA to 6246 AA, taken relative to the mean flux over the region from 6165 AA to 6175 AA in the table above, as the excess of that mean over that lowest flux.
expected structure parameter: 1.1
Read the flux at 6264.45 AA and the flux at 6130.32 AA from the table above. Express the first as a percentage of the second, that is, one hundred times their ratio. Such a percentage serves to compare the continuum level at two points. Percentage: 101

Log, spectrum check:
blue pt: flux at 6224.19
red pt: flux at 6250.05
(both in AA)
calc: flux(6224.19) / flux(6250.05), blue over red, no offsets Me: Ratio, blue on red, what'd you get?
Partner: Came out 1.01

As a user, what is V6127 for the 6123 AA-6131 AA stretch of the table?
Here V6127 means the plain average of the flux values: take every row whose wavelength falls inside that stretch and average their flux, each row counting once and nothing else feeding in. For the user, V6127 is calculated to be 18.2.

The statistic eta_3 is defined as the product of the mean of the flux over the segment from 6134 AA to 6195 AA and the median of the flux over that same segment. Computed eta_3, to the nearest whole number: 343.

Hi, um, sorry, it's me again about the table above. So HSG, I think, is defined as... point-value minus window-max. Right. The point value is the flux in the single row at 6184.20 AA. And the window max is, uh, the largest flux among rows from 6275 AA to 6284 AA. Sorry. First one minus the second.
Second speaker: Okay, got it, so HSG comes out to -0.50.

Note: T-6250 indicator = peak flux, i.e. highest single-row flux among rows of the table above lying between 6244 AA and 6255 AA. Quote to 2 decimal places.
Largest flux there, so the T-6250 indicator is 19.18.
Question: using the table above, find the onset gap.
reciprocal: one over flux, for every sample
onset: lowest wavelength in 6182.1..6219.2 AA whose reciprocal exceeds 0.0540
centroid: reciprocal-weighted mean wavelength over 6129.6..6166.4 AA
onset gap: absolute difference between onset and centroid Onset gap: 46.0 AA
